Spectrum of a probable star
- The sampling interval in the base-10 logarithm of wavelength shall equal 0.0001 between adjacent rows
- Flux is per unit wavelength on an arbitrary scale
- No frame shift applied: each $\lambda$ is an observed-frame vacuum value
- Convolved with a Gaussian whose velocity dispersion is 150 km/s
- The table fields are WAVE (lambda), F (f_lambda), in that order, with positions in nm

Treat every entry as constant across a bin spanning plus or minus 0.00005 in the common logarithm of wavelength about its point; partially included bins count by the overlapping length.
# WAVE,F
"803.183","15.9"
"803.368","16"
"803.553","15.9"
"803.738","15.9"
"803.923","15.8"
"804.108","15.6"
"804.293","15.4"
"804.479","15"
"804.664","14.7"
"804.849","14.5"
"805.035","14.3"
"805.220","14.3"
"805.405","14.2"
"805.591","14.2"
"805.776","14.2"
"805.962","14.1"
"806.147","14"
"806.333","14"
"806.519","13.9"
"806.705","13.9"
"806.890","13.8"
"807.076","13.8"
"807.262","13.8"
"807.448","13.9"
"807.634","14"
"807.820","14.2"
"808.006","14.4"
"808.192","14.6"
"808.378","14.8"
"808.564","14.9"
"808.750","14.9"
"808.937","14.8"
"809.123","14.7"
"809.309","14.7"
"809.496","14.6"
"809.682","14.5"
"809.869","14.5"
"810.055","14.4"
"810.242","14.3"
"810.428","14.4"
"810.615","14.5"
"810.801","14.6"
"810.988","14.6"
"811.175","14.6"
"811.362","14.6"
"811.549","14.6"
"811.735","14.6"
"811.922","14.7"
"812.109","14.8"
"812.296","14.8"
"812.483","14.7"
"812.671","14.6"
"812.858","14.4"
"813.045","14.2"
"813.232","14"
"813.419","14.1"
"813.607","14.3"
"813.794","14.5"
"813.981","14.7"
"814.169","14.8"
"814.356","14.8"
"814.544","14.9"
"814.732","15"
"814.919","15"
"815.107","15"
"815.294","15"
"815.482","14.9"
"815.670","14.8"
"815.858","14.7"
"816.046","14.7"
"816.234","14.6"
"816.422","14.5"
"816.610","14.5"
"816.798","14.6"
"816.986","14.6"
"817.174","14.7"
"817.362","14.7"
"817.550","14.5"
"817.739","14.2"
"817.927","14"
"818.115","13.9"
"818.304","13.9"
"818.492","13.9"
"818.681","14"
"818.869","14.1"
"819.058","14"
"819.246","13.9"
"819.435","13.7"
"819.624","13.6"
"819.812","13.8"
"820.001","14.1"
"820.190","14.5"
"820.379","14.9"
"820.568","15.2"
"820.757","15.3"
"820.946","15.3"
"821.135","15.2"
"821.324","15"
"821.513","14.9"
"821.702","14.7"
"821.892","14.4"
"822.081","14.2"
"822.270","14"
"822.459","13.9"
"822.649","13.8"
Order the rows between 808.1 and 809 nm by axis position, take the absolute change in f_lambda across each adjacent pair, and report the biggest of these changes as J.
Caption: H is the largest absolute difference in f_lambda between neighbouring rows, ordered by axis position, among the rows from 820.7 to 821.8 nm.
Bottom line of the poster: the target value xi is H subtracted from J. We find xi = 0.00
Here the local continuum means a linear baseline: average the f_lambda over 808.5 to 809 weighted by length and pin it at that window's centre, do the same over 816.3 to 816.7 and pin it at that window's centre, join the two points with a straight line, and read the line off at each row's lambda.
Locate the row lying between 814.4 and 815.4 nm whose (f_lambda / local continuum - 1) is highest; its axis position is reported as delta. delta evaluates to 815.294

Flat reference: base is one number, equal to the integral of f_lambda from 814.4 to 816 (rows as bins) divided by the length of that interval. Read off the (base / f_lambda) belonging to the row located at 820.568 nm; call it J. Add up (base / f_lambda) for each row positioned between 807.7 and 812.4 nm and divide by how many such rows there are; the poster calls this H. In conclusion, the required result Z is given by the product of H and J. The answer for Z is 1.00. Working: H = 1.02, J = 0.98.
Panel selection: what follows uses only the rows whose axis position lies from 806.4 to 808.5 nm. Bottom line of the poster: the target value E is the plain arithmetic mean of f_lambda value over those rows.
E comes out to 14.1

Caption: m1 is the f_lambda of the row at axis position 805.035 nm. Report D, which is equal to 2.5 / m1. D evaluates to 0.175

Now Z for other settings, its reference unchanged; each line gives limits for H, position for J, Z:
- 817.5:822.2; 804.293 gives 1.00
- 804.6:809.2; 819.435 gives 1.14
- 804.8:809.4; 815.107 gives 1.04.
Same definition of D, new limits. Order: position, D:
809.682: 0.172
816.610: 0.172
